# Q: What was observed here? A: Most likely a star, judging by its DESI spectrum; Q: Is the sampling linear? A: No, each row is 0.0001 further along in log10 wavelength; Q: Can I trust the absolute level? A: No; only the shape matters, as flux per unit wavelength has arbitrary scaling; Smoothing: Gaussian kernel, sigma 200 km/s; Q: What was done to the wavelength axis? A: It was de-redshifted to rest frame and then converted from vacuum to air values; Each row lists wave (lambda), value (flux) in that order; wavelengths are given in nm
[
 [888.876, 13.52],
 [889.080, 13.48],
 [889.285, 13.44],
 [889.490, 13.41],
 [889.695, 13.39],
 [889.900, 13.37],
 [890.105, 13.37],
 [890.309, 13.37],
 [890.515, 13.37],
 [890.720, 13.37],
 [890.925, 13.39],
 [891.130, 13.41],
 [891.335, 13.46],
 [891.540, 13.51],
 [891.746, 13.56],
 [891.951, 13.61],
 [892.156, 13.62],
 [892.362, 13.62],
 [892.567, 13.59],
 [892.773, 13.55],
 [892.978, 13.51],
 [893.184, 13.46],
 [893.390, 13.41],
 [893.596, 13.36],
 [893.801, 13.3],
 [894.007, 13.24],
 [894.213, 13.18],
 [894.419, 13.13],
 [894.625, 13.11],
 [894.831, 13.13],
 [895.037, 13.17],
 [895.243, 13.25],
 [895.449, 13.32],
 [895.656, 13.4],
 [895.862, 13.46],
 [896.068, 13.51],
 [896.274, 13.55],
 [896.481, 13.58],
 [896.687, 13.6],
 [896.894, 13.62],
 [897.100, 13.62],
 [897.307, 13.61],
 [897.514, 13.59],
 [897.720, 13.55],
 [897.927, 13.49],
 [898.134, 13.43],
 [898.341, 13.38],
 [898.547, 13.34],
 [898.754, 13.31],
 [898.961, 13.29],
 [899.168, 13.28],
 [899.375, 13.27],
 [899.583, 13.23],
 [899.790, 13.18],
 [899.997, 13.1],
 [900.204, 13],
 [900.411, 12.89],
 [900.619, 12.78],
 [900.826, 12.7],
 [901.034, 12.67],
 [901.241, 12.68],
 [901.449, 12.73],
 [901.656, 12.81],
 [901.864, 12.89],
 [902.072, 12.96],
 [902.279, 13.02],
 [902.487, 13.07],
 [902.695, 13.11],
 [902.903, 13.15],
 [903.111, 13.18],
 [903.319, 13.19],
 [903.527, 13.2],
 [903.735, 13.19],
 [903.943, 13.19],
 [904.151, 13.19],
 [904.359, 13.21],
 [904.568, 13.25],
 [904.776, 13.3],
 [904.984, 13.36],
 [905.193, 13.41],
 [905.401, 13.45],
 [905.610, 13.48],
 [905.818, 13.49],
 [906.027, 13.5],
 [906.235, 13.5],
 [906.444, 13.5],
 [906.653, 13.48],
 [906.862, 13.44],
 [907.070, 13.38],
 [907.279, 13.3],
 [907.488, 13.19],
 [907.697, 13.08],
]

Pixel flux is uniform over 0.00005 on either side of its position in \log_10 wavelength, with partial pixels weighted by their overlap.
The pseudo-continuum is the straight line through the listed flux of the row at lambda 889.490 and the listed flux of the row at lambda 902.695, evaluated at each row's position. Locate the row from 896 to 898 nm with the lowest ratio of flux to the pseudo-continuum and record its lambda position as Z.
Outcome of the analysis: 896.068 nm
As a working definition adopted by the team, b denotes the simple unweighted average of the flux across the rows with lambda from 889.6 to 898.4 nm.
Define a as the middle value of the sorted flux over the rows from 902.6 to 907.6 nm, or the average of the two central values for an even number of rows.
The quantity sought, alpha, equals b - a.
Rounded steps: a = 13.3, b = 13.4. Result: 0.13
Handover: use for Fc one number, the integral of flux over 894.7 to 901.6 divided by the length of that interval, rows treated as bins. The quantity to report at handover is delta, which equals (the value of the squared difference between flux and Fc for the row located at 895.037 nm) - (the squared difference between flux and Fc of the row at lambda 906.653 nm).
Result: -0.04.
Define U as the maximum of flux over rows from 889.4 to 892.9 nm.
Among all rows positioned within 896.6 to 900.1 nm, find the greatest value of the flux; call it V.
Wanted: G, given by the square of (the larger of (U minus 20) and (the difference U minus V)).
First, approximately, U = 13.62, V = 13.62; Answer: 0.00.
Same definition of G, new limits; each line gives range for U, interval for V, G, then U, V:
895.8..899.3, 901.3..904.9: 0.10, 13.62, 13.3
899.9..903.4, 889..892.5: 0.18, 13.19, 13.62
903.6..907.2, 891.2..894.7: 0.01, 13.5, 13.62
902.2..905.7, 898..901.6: 0.00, 13.48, 13.43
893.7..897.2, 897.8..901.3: 0.02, 13.62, 13.49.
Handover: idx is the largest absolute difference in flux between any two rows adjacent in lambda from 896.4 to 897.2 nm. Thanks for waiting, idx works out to 0.020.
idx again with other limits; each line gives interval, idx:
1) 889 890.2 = 0.040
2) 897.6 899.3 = 0.060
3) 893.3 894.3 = 0.060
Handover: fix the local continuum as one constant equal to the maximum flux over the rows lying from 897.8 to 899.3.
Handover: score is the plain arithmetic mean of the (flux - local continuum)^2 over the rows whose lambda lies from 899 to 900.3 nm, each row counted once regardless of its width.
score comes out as 0.11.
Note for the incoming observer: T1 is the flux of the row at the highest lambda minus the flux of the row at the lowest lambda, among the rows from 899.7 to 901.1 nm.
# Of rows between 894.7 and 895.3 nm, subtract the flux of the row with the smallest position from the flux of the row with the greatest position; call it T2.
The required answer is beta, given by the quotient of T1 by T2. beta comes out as -4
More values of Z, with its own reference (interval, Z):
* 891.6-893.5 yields 893.390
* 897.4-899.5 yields 899.375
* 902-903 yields 902.072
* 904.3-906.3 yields 904.359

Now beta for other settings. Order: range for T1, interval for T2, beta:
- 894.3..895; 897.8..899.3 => 0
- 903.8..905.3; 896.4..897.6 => 22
